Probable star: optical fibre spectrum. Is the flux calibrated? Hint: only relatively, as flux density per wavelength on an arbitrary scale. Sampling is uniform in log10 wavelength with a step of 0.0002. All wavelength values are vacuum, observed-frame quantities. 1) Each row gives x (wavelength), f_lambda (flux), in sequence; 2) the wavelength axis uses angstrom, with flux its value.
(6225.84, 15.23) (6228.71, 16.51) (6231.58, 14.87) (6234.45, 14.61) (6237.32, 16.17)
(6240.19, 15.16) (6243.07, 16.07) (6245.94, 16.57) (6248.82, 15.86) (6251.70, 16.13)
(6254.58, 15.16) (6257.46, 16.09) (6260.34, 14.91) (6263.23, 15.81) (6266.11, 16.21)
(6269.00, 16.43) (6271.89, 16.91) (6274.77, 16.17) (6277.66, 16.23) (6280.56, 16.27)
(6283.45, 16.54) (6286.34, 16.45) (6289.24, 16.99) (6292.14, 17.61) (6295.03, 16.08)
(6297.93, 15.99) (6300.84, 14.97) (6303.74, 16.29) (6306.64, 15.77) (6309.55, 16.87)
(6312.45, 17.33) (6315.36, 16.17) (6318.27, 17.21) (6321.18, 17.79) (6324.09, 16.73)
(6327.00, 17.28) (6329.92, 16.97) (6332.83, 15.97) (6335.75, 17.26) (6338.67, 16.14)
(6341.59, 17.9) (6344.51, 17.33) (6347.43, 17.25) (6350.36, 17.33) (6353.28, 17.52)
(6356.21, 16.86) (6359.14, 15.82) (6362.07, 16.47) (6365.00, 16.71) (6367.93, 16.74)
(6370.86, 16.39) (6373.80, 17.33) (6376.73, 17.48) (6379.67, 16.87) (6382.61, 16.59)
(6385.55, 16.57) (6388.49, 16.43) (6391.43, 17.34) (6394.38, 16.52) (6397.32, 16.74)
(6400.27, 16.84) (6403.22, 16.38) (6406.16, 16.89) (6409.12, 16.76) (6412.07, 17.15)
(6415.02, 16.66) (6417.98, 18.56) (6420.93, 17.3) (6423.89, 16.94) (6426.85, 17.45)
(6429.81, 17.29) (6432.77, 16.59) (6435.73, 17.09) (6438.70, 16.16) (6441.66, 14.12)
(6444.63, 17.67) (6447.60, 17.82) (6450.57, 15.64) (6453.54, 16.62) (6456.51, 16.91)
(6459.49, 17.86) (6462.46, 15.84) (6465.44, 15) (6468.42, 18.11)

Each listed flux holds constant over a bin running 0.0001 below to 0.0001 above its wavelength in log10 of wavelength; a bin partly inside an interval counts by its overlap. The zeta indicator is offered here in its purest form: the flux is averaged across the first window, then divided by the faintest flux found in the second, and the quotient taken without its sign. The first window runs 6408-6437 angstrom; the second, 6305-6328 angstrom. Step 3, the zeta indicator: 1.09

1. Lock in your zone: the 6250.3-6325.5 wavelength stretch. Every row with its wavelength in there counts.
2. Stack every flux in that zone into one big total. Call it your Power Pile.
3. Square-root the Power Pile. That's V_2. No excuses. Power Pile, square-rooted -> 21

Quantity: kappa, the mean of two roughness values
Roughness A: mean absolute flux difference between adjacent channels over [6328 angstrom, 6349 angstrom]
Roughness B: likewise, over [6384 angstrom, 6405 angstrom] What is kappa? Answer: 0.71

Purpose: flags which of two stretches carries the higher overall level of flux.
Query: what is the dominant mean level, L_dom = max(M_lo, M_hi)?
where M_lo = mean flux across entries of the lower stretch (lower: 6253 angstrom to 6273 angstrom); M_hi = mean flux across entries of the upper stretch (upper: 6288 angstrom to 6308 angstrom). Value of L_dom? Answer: 16.24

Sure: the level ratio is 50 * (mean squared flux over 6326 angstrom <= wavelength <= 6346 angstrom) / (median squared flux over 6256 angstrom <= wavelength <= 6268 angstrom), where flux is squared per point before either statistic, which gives 56.7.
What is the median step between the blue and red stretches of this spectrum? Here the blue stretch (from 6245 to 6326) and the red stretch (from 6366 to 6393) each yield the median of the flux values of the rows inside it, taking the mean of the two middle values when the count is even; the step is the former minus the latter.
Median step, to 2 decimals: -0.49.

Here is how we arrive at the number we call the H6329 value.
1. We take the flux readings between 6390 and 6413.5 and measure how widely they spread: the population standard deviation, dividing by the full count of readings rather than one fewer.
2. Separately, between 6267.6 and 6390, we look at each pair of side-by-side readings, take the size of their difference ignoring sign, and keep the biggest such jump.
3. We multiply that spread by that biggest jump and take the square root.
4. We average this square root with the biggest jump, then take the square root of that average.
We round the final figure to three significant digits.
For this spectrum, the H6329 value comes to 1.11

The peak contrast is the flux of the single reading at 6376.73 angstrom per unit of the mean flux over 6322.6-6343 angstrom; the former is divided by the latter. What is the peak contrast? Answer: 1.03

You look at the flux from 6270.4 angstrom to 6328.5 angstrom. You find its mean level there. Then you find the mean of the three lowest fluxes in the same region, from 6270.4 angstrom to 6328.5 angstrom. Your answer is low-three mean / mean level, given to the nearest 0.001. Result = 0.939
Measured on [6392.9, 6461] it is 0.907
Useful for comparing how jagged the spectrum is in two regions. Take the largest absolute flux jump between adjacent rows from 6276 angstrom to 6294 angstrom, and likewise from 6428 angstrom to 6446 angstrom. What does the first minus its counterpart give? -2.9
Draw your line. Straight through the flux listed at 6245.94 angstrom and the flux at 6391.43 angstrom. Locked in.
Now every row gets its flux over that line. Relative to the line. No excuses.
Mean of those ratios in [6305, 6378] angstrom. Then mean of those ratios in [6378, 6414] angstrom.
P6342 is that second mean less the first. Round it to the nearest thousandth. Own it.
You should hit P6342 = -0.025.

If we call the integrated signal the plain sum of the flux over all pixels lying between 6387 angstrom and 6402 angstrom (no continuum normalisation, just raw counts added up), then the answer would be 84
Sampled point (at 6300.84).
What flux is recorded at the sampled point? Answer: 14.97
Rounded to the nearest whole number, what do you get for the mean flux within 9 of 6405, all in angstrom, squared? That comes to 282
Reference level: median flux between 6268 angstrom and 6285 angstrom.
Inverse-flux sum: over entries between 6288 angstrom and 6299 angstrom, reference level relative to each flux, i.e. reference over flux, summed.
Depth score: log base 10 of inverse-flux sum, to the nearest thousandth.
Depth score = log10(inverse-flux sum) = 0.594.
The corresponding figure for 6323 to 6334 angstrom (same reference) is 0.592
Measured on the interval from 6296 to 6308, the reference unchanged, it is 0.619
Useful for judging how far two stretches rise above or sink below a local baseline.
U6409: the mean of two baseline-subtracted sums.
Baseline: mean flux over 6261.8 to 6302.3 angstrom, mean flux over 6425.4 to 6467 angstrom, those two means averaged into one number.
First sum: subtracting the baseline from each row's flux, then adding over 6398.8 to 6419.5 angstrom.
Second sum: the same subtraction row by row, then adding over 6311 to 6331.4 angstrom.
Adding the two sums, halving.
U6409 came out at 4.2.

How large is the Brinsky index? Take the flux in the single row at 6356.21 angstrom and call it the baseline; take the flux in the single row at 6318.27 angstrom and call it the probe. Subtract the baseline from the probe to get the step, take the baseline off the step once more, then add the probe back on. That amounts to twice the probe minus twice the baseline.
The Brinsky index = 1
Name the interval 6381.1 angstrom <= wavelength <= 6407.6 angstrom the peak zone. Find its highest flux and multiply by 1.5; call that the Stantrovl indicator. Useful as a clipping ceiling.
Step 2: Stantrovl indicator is 26.0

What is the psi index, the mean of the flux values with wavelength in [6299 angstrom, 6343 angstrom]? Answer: 16.7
